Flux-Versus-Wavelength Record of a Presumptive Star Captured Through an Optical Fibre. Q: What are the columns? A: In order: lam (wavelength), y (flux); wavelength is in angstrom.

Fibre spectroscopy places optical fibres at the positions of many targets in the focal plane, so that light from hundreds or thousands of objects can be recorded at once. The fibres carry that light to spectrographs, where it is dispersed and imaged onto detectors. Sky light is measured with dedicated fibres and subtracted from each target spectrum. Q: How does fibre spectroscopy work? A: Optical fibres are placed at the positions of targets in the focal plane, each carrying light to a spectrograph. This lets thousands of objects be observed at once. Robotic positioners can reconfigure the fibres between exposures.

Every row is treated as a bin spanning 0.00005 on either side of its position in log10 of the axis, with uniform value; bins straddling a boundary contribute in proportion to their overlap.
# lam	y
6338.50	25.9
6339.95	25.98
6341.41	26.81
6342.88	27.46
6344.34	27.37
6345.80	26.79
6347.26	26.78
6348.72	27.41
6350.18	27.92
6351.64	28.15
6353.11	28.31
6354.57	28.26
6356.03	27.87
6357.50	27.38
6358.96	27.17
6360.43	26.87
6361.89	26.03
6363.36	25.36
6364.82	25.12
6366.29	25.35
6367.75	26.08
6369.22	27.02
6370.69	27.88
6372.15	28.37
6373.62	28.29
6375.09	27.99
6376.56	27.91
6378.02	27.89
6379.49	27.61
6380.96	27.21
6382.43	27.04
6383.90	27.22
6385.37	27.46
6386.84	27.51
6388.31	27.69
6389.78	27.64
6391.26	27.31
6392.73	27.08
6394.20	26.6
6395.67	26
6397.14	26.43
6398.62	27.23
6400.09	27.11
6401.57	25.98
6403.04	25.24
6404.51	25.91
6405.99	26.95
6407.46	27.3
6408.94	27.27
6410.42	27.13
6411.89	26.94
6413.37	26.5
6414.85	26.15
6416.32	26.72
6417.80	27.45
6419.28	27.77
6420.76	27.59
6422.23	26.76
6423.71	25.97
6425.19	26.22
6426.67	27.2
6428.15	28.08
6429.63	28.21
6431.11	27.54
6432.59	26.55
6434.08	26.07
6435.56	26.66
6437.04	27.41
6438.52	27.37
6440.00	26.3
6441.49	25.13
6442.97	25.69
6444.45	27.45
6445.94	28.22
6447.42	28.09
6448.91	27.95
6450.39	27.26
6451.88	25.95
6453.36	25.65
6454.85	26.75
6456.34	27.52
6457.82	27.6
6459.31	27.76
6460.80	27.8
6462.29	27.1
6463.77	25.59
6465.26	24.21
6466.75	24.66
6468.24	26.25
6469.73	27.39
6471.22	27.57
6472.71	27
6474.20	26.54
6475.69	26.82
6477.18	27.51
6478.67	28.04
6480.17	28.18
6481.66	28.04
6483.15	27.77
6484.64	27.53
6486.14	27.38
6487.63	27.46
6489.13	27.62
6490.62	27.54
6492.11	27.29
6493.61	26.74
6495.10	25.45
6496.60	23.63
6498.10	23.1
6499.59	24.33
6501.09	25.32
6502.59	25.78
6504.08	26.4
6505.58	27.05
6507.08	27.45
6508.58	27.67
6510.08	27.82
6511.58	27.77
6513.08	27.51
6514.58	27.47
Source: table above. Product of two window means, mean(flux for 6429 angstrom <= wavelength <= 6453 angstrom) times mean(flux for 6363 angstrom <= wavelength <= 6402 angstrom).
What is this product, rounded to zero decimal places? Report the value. 730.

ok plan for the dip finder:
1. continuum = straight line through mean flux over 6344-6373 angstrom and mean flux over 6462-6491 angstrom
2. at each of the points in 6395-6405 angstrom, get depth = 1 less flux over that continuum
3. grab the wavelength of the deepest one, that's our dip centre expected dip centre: 6403.04 angstrom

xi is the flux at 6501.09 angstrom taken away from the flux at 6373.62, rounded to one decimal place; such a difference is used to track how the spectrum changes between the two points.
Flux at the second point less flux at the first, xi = 3.0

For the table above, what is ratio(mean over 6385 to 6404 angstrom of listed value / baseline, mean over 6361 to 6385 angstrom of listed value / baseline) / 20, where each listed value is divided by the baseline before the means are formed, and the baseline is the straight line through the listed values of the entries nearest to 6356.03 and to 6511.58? 0.0497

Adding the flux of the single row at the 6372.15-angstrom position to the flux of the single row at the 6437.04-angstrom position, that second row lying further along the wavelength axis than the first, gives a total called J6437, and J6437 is 55.78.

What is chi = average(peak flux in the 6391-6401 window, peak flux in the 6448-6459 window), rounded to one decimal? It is 27.6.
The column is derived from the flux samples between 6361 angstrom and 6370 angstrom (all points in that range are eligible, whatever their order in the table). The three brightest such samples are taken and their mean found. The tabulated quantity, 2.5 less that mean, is -23.9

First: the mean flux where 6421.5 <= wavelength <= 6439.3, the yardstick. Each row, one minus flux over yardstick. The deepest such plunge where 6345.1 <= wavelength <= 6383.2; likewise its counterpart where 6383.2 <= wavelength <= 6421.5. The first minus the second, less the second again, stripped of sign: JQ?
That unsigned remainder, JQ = 0.061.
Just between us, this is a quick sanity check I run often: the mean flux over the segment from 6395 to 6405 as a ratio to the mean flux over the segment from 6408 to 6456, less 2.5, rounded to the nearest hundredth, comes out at -1.52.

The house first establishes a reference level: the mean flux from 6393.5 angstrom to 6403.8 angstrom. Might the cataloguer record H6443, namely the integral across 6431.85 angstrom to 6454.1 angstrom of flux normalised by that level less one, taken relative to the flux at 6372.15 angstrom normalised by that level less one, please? 5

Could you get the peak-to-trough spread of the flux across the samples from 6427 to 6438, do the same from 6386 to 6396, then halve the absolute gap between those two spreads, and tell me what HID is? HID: 0.2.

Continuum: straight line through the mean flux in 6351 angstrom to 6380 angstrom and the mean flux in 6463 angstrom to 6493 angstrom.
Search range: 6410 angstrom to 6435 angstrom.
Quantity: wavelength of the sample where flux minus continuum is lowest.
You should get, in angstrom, 6423.71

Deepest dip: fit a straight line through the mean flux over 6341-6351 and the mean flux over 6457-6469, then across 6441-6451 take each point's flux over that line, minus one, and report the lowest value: -0.053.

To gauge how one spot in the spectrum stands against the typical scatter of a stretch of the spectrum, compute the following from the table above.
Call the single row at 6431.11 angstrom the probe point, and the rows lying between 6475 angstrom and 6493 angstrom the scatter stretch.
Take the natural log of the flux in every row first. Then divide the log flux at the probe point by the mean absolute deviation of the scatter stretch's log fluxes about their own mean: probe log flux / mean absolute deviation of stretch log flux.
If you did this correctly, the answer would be 331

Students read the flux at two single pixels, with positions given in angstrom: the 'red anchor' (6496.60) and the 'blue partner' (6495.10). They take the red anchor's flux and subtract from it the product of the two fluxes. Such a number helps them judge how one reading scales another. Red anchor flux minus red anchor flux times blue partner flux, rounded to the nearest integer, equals -578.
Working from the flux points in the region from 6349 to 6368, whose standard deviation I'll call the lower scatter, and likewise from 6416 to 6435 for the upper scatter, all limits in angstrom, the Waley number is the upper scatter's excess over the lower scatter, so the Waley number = -0.4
